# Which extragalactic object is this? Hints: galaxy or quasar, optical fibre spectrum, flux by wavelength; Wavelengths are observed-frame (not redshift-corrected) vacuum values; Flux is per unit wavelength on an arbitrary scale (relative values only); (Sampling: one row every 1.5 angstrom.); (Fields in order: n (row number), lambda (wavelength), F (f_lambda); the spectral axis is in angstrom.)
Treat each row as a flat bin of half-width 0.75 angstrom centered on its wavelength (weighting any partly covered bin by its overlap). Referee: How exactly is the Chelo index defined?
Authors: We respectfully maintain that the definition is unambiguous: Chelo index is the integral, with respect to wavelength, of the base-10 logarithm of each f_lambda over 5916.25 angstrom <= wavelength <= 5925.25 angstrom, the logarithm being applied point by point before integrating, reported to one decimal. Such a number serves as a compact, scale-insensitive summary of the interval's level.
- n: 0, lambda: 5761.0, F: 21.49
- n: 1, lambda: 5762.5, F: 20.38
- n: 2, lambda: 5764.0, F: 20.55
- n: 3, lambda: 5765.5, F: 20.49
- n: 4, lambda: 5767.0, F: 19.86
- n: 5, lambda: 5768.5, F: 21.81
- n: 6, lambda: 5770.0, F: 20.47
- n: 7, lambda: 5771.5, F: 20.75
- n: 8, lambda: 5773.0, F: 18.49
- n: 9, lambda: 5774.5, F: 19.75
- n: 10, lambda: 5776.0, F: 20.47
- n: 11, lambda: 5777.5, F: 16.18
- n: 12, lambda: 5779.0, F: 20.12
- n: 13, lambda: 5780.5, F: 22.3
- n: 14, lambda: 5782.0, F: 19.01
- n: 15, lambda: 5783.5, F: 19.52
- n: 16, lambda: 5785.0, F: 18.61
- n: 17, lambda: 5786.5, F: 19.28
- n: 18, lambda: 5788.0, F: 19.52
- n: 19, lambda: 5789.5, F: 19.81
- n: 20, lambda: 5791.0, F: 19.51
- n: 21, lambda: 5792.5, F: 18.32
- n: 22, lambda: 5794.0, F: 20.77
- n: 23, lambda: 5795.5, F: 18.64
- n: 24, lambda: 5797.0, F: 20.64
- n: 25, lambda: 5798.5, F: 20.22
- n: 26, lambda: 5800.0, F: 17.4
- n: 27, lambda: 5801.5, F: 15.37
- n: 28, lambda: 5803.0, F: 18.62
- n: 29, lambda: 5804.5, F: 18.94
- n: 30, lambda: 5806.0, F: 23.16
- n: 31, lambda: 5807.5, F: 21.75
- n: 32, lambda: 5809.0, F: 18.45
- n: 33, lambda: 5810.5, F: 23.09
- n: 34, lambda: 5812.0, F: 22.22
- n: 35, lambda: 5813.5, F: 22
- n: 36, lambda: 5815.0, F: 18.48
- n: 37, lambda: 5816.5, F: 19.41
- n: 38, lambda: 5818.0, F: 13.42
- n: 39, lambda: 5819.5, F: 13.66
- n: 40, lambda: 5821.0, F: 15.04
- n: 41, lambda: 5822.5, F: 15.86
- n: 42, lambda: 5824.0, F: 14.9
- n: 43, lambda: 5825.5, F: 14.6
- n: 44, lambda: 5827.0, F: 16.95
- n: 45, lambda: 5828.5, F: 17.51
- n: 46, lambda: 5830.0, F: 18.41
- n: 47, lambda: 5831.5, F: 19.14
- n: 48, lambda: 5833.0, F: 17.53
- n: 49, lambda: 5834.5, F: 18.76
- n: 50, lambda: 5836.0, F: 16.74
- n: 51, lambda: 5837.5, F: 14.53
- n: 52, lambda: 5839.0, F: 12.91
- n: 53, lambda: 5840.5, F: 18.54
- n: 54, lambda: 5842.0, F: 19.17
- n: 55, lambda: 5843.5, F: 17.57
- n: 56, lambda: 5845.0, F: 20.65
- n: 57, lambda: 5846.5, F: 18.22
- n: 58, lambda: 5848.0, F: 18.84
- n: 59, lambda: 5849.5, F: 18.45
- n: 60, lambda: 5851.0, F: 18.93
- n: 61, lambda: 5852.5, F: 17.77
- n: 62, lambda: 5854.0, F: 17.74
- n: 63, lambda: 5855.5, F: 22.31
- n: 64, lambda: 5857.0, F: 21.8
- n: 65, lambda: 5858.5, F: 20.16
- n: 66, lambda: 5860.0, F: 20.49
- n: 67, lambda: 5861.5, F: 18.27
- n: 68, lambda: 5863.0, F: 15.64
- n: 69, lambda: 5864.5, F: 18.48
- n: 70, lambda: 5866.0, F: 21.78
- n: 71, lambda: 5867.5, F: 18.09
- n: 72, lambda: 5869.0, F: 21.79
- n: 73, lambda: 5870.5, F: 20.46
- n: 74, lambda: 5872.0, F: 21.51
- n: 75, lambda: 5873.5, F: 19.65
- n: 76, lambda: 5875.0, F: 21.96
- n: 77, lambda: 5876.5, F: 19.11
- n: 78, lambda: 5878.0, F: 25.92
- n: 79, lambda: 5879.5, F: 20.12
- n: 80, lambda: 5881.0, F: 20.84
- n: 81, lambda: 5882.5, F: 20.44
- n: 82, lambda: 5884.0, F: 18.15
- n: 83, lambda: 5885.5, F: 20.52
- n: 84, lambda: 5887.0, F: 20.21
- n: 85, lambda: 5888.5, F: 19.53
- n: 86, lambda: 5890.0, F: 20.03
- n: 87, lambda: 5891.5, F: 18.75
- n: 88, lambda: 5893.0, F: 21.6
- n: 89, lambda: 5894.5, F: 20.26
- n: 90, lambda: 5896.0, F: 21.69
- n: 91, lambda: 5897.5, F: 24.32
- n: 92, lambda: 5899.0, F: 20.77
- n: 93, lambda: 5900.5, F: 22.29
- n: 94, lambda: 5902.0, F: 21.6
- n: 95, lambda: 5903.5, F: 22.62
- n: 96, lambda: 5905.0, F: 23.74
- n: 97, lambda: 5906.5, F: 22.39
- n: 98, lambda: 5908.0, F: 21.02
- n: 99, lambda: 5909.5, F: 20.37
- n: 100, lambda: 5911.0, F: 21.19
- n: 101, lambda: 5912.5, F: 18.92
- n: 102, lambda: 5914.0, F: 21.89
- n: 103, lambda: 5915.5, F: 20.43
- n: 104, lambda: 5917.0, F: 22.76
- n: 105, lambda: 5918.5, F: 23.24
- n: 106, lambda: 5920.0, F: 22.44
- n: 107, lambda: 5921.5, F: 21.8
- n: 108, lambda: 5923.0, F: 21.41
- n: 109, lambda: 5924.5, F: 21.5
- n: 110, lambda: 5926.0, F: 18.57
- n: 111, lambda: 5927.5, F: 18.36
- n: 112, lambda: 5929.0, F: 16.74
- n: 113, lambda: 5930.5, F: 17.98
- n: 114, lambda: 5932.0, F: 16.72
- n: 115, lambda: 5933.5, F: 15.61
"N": 12.1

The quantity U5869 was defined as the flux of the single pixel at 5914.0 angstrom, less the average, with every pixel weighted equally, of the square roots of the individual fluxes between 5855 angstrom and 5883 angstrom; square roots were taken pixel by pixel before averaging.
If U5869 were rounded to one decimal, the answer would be 17.4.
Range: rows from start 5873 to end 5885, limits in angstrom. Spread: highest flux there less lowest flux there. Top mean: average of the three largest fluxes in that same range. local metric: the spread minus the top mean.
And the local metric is -15.1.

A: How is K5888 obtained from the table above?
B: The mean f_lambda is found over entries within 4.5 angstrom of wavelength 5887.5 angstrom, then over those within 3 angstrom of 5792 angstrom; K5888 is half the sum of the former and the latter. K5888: 19.6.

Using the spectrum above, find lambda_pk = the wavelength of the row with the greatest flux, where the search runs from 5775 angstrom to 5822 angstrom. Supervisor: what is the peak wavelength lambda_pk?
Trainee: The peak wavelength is 5806.0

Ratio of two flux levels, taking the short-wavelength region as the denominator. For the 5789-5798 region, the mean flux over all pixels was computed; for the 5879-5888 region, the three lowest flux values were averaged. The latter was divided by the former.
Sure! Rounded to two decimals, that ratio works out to 0.99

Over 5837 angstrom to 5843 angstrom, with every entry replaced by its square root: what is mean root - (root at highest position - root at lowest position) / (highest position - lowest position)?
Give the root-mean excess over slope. 3.9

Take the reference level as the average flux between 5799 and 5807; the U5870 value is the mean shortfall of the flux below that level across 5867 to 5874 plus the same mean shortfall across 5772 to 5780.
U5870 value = -1.9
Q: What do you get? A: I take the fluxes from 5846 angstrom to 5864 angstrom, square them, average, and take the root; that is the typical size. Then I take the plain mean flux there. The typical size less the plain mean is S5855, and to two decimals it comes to 0.08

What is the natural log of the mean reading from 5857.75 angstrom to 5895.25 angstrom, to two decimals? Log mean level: 3.00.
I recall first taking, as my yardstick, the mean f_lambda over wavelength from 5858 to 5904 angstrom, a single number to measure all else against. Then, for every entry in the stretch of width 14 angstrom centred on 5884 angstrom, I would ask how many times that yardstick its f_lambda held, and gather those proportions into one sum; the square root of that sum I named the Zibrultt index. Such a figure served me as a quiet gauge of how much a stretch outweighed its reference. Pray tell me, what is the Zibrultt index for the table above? 3.007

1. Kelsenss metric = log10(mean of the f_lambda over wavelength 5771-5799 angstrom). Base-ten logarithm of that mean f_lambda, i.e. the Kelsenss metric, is 1.29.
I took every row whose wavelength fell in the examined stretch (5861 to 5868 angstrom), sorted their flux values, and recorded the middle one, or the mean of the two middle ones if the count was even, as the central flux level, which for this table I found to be 18.3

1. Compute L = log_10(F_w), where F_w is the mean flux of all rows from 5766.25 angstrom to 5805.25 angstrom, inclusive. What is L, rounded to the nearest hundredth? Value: 1.29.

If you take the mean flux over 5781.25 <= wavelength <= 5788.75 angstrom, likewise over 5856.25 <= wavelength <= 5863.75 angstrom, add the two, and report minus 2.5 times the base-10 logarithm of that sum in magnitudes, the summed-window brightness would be -3.96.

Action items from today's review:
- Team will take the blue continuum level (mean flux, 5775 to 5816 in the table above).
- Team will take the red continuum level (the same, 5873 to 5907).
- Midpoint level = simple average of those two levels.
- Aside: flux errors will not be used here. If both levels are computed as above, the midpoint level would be 20.4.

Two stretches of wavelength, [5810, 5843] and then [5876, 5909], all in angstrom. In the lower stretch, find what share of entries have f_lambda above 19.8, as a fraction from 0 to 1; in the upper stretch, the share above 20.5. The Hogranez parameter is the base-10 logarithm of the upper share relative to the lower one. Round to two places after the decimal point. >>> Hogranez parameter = 0.64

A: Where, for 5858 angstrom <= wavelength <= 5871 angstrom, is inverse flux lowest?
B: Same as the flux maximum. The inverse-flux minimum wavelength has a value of 5869.0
